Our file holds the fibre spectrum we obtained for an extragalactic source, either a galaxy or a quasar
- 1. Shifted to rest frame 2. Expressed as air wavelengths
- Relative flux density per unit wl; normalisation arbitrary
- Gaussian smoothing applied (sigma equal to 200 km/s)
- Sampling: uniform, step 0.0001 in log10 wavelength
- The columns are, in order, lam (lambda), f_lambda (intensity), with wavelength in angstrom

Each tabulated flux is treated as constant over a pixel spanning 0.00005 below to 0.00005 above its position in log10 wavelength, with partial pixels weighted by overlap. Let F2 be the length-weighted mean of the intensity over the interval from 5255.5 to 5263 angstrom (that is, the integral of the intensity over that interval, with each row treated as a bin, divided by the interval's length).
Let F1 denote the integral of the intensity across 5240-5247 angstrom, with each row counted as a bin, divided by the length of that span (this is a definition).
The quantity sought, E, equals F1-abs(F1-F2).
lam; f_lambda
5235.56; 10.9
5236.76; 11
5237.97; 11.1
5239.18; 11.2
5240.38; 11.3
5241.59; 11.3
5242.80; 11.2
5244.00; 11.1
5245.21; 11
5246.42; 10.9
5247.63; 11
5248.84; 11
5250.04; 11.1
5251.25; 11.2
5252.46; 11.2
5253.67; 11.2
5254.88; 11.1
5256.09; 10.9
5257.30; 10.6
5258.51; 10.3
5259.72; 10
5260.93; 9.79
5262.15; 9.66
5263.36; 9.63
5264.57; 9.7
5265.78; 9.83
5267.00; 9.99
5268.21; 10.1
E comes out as 10.2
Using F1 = 11.1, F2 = 10.2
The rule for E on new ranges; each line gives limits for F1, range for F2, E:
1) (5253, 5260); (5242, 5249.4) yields 10.4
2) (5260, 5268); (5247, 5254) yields 8.5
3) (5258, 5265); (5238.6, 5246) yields 8.5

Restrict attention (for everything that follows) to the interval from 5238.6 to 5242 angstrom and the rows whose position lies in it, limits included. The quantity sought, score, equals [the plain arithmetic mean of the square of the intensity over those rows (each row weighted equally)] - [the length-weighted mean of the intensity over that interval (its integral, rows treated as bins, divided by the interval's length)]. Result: 116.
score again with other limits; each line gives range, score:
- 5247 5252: 112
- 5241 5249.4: 112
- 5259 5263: 87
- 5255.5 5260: 99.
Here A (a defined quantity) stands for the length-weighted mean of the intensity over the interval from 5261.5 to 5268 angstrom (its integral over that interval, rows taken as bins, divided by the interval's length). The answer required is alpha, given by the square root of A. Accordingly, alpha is 3.13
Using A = 9.8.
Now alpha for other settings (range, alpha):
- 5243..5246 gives 3.33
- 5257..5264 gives 3.16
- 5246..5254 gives 3.33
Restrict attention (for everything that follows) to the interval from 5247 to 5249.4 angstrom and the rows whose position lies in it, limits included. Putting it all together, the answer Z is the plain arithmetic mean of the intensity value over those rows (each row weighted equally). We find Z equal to 11.0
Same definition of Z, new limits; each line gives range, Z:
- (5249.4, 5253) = 11.2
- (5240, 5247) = 11.1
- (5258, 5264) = 9.9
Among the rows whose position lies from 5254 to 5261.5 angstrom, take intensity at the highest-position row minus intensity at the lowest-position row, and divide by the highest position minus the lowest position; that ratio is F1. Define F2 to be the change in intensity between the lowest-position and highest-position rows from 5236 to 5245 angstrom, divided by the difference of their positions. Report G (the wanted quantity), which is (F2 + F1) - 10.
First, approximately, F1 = -0.22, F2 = 0.01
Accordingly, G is -10.2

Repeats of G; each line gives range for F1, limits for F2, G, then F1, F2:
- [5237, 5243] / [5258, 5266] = -10.0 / 0.02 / -0.06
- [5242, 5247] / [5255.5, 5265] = -10.2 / -0.08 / -0.14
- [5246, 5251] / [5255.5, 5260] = -10.2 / 0.06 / -0.25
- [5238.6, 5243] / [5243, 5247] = -10.1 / 0.00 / -0.08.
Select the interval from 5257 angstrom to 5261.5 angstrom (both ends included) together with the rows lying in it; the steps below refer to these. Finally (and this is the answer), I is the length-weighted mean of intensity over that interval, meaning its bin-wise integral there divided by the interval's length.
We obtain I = 10.2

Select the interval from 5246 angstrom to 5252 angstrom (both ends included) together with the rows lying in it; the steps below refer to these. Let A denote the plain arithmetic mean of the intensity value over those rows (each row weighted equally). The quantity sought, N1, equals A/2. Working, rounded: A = 11.0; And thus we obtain 5.52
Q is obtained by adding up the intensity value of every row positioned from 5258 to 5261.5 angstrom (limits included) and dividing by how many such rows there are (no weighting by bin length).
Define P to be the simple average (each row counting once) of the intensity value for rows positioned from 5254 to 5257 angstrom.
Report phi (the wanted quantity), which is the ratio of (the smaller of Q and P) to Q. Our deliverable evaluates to 1.00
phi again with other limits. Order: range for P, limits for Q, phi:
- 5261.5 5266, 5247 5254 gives 0.87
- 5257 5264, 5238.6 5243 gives 0.89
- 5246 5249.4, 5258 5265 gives 1.00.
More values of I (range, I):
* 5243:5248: 11.0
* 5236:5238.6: 11.0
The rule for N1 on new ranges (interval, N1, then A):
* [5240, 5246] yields 5.59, 11.2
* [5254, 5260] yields 5.29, 10.6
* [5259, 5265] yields 4.88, 9.8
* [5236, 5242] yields 5.59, 11.2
